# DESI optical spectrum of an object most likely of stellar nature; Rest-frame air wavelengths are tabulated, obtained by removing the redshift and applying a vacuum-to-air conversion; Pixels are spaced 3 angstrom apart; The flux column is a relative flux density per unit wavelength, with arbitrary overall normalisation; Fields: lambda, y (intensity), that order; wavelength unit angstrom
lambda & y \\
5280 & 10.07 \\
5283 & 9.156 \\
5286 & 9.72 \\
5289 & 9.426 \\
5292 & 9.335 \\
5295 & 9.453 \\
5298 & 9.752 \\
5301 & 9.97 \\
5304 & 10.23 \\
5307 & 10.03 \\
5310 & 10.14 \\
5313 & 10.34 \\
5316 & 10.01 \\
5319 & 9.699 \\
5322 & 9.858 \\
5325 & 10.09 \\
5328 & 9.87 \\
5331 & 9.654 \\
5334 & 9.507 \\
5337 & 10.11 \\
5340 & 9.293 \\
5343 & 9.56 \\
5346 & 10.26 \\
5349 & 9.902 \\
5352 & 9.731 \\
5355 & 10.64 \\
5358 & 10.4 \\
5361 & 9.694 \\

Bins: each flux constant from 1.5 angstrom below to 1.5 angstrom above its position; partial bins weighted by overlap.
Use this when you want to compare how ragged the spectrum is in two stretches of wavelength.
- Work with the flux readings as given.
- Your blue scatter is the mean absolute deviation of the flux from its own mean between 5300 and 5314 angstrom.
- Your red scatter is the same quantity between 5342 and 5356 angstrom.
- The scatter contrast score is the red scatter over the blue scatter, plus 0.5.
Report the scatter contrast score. 3.5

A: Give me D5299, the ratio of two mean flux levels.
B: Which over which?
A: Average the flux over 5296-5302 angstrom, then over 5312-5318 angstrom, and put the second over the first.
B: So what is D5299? 1.03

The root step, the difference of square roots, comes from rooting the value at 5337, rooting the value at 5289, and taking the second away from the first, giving 0.11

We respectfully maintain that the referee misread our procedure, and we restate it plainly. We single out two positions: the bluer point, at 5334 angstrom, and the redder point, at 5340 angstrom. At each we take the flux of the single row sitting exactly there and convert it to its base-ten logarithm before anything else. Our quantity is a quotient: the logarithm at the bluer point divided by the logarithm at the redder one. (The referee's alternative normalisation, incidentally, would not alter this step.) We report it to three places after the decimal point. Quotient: 1.010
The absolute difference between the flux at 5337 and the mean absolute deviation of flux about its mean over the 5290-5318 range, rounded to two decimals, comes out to 9.84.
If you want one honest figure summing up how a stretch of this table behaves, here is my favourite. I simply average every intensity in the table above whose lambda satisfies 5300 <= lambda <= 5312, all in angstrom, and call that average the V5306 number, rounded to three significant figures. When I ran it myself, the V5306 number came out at 10.1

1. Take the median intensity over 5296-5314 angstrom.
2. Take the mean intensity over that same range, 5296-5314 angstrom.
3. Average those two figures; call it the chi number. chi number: 10.1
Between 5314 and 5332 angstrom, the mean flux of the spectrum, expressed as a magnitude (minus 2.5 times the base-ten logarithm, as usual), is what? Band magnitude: -2.49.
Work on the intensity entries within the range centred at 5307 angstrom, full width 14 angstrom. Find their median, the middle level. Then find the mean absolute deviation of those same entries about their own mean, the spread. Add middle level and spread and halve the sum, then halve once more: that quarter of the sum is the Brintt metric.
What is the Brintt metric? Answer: 2.56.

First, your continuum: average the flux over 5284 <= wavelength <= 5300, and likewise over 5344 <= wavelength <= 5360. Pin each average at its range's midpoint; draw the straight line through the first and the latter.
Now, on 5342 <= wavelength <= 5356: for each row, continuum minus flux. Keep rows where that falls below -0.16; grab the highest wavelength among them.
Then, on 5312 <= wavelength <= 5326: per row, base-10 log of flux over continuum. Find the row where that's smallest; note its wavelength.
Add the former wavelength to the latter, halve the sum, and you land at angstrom 5337.0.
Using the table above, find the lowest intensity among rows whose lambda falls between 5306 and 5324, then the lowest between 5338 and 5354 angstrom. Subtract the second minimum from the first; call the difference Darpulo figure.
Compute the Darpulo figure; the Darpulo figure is 0.41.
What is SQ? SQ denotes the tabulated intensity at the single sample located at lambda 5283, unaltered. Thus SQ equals 9.156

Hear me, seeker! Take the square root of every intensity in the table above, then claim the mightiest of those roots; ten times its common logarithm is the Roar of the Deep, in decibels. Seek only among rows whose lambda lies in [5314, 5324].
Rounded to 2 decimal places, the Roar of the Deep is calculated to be 5.00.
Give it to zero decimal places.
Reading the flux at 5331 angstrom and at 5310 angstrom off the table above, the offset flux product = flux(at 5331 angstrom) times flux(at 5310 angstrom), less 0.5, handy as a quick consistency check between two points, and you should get 97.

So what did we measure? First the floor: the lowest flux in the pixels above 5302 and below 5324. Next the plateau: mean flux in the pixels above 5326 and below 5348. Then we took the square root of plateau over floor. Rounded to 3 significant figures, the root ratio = 1.00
